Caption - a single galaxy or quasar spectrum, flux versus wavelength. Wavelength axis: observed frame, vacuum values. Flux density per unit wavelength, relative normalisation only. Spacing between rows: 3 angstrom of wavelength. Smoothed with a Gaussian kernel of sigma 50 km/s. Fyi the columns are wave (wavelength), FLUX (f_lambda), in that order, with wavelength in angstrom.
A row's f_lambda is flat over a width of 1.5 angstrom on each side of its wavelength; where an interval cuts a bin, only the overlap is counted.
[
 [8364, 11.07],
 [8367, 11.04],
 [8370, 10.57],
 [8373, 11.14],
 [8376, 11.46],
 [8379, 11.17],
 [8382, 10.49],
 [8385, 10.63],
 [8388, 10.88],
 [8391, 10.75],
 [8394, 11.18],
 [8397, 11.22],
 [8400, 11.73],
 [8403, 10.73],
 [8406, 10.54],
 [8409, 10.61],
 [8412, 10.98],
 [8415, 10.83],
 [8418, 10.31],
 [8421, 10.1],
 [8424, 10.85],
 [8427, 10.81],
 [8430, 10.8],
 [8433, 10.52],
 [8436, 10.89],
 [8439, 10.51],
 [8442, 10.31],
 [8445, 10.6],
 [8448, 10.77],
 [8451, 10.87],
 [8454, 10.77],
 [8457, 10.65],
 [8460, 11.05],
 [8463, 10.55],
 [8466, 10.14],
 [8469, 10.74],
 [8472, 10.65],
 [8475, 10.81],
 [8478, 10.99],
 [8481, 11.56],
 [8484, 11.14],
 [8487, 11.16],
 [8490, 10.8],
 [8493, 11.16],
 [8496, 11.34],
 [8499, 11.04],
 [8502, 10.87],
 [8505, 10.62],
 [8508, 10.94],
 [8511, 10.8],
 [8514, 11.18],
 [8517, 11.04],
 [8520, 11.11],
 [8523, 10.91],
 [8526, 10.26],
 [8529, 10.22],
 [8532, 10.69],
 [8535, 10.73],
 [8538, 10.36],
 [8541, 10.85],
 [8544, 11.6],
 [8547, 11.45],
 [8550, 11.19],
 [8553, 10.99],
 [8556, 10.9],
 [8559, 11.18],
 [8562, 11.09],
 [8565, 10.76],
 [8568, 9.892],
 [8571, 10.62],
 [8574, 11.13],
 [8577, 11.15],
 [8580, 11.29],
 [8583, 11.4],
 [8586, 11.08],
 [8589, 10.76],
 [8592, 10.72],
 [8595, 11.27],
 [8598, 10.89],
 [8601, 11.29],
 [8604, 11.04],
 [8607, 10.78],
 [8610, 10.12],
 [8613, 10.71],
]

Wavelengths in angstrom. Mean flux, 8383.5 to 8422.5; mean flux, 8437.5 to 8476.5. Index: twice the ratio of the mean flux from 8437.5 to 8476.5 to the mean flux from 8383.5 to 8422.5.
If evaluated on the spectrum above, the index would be 1.97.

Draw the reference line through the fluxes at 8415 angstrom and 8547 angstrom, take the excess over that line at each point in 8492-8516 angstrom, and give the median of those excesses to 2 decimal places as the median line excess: -0.26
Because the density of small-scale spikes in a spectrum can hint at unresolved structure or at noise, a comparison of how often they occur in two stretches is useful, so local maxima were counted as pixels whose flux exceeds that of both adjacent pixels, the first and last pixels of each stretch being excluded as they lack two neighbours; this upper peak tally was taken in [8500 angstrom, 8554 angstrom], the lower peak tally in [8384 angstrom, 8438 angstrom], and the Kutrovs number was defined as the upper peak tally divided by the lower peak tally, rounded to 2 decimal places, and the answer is 1.25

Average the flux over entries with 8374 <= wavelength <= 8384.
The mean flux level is 11.0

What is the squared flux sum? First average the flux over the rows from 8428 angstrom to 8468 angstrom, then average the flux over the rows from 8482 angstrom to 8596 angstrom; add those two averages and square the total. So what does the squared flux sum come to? 466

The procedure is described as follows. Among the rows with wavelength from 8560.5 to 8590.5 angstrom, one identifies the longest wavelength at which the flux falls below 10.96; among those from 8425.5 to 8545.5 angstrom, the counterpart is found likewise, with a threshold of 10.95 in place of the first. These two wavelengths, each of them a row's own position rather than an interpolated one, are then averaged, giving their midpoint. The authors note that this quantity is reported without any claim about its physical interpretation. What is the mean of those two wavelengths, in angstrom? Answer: 8565.0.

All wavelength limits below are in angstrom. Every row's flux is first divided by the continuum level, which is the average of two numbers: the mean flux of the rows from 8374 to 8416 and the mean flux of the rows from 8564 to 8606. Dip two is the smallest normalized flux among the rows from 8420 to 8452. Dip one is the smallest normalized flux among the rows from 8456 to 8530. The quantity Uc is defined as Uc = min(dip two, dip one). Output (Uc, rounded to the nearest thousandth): 0.923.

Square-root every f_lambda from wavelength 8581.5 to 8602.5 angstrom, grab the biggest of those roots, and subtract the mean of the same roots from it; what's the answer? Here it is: 0.051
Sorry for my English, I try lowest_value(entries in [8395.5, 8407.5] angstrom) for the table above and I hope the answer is 10.54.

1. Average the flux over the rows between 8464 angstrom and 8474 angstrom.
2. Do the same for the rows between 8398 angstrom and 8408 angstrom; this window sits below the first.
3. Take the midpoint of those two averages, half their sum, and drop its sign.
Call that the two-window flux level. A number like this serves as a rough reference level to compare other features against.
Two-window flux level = 10.8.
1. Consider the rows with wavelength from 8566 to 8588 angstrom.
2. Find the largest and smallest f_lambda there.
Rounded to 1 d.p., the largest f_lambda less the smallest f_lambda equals 1.5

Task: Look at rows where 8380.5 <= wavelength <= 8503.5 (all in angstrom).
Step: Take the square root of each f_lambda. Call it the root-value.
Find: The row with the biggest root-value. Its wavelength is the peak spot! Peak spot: 8400 angstrom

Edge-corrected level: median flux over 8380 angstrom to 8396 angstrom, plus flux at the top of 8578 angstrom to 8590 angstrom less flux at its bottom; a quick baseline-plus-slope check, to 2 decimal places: 10.22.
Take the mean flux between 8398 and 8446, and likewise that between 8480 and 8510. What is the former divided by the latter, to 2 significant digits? 0.97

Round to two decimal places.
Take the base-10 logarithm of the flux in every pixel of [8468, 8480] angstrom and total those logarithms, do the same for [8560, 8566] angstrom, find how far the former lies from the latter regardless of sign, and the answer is 2.06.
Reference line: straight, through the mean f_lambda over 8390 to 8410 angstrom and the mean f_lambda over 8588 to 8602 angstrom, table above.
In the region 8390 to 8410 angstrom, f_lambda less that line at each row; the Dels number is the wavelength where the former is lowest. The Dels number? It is 8406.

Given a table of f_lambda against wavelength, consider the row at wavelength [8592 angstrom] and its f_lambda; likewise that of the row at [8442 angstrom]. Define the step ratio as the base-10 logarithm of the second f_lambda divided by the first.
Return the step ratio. -0.017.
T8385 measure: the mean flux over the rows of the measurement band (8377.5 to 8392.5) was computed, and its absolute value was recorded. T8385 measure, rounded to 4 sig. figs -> 10.78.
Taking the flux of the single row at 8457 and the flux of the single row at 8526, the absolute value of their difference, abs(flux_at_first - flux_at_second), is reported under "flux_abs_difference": 0.39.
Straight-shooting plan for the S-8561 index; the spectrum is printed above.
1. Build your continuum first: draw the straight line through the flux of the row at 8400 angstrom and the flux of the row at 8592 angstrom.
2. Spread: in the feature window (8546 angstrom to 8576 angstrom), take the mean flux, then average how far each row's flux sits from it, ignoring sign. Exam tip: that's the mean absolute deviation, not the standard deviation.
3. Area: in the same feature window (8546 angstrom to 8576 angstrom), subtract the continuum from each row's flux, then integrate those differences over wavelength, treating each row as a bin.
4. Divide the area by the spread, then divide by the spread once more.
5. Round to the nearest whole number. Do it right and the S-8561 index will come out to 11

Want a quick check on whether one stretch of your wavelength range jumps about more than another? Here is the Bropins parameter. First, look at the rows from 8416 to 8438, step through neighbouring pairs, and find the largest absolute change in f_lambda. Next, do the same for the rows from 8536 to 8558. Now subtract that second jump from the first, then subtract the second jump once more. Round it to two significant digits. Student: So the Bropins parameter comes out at -0.75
